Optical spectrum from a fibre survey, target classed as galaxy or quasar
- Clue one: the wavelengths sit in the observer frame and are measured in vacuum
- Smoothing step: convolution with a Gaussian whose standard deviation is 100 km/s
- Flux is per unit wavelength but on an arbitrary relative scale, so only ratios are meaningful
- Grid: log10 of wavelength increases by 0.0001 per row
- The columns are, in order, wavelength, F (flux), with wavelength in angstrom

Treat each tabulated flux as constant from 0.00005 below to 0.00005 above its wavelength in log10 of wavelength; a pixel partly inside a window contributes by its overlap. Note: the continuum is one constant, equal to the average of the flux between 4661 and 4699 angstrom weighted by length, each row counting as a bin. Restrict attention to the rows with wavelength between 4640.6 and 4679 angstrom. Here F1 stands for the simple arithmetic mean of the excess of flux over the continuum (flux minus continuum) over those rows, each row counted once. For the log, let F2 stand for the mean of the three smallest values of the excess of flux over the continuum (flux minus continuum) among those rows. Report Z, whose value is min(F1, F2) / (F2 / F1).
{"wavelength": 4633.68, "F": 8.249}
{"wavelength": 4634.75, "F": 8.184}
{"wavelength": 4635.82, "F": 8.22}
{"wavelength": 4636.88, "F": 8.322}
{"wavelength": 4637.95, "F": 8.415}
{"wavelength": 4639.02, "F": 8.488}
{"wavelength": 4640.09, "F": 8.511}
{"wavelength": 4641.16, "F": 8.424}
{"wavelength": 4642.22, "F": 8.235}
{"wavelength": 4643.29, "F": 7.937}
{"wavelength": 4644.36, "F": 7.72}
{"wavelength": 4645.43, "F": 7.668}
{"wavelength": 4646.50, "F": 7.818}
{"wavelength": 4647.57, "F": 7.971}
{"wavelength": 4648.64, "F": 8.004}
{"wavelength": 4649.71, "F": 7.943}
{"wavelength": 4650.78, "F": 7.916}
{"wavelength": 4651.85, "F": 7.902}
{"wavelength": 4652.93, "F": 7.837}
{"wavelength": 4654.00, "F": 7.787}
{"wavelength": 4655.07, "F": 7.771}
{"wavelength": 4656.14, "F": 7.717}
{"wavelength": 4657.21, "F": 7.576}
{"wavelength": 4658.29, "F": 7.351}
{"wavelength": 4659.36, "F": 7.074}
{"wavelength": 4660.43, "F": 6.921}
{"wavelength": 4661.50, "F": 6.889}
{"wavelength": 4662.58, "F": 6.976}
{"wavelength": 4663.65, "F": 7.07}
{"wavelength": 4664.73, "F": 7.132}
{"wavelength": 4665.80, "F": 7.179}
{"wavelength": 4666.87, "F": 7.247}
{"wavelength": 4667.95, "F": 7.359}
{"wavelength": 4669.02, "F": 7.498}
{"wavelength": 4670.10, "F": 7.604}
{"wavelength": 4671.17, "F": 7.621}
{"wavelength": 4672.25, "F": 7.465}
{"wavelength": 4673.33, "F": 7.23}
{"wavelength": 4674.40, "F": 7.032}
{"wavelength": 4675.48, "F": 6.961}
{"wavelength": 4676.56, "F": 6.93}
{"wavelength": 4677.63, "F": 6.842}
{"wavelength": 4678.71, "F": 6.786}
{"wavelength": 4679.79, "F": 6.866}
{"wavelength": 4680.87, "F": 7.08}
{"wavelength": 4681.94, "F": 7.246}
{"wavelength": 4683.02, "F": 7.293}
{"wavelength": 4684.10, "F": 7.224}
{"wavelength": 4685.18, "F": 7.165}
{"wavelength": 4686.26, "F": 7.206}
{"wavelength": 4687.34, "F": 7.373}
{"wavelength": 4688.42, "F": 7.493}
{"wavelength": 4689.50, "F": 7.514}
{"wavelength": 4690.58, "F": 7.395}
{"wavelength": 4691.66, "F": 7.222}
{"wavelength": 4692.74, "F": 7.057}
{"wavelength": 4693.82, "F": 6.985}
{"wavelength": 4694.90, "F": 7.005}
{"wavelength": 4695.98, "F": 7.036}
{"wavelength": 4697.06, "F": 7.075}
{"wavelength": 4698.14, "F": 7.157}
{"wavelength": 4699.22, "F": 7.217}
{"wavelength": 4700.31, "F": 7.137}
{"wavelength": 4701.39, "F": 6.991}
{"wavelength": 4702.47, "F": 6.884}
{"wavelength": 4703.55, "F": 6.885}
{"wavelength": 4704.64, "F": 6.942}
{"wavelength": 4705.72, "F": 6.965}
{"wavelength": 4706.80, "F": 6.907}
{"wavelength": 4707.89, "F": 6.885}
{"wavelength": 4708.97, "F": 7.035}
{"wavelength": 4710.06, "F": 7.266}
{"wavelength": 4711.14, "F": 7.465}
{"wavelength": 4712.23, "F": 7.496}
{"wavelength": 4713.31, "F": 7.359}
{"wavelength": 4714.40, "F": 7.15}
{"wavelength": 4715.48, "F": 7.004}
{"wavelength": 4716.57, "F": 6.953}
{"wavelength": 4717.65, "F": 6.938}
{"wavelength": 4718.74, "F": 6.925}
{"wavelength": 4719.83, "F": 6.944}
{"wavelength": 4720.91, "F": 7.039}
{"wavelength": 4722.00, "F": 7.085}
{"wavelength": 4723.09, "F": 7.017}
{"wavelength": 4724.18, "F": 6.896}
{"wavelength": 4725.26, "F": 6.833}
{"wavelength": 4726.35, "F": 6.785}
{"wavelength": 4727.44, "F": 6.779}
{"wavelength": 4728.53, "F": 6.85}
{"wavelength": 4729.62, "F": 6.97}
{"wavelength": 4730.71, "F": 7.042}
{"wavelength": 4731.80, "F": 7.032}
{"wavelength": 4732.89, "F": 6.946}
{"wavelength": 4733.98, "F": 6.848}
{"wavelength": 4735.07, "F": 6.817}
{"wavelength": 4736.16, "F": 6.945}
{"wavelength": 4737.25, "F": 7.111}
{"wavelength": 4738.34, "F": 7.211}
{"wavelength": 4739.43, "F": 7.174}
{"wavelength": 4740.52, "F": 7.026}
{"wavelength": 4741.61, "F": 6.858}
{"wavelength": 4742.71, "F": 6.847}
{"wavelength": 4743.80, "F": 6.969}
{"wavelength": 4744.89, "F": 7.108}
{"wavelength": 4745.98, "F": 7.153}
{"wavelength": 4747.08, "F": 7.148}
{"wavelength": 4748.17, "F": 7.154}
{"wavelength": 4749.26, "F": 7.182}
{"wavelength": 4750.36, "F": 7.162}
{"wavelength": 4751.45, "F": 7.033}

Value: 0.31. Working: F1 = 0.3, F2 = -0.34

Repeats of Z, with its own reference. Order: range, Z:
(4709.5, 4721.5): -0.04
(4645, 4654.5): 0.69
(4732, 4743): -0.20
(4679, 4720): -0.05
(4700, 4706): -0.21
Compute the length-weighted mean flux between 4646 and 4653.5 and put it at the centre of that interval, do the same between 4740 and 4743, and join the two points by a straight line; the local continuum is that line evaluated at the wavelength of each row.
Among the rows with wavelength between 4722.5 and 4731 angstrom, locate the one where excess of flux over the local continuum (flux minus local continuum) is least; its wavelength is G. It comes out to 4726.35 angstrom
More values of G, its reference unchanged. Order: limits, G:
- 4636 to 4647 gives 4645.43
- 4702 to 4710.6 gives 4702.47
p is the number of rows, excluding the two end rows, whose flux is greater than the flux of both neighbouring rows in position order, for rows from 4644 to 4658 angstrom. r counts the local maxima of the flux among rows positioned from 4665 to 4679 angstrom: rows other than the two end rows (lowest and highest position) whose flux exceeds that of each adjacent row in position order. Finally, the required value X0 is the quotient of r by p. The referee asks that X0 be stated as 1.0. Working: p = 1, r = 1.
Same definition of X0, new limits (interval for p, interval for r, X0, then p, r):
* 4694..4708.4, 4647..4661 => 0.5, 2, 1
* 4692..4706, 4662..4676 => 1.0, 1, 1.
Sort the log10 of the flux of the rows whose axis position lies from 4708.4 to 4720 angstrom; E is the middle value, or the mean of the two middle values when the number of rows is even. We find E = 0.847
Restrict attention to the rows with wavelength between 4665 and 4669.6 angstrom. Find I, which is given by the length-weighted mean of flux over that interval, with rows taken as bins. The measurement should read 7.32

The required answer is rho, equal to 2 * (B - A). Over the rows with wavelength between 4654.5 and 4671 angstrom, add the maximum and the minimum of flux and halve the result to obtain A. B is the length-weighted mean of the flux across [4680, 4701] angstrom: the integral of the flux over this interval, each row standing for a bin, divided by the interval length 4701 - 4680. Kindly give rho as -0.3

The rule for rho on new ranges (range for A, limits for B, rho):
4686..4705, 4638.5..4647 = 1.8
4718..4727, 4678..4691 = 0.5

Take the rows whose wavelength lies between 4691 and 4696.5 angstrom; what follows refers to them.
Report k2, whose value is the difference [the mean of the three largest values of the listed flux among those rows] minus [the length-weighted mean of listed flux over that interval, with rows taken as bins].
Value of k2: 0.03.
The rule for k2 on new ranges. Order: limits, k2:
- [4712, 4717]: 0.15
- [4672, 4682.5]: 0.28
